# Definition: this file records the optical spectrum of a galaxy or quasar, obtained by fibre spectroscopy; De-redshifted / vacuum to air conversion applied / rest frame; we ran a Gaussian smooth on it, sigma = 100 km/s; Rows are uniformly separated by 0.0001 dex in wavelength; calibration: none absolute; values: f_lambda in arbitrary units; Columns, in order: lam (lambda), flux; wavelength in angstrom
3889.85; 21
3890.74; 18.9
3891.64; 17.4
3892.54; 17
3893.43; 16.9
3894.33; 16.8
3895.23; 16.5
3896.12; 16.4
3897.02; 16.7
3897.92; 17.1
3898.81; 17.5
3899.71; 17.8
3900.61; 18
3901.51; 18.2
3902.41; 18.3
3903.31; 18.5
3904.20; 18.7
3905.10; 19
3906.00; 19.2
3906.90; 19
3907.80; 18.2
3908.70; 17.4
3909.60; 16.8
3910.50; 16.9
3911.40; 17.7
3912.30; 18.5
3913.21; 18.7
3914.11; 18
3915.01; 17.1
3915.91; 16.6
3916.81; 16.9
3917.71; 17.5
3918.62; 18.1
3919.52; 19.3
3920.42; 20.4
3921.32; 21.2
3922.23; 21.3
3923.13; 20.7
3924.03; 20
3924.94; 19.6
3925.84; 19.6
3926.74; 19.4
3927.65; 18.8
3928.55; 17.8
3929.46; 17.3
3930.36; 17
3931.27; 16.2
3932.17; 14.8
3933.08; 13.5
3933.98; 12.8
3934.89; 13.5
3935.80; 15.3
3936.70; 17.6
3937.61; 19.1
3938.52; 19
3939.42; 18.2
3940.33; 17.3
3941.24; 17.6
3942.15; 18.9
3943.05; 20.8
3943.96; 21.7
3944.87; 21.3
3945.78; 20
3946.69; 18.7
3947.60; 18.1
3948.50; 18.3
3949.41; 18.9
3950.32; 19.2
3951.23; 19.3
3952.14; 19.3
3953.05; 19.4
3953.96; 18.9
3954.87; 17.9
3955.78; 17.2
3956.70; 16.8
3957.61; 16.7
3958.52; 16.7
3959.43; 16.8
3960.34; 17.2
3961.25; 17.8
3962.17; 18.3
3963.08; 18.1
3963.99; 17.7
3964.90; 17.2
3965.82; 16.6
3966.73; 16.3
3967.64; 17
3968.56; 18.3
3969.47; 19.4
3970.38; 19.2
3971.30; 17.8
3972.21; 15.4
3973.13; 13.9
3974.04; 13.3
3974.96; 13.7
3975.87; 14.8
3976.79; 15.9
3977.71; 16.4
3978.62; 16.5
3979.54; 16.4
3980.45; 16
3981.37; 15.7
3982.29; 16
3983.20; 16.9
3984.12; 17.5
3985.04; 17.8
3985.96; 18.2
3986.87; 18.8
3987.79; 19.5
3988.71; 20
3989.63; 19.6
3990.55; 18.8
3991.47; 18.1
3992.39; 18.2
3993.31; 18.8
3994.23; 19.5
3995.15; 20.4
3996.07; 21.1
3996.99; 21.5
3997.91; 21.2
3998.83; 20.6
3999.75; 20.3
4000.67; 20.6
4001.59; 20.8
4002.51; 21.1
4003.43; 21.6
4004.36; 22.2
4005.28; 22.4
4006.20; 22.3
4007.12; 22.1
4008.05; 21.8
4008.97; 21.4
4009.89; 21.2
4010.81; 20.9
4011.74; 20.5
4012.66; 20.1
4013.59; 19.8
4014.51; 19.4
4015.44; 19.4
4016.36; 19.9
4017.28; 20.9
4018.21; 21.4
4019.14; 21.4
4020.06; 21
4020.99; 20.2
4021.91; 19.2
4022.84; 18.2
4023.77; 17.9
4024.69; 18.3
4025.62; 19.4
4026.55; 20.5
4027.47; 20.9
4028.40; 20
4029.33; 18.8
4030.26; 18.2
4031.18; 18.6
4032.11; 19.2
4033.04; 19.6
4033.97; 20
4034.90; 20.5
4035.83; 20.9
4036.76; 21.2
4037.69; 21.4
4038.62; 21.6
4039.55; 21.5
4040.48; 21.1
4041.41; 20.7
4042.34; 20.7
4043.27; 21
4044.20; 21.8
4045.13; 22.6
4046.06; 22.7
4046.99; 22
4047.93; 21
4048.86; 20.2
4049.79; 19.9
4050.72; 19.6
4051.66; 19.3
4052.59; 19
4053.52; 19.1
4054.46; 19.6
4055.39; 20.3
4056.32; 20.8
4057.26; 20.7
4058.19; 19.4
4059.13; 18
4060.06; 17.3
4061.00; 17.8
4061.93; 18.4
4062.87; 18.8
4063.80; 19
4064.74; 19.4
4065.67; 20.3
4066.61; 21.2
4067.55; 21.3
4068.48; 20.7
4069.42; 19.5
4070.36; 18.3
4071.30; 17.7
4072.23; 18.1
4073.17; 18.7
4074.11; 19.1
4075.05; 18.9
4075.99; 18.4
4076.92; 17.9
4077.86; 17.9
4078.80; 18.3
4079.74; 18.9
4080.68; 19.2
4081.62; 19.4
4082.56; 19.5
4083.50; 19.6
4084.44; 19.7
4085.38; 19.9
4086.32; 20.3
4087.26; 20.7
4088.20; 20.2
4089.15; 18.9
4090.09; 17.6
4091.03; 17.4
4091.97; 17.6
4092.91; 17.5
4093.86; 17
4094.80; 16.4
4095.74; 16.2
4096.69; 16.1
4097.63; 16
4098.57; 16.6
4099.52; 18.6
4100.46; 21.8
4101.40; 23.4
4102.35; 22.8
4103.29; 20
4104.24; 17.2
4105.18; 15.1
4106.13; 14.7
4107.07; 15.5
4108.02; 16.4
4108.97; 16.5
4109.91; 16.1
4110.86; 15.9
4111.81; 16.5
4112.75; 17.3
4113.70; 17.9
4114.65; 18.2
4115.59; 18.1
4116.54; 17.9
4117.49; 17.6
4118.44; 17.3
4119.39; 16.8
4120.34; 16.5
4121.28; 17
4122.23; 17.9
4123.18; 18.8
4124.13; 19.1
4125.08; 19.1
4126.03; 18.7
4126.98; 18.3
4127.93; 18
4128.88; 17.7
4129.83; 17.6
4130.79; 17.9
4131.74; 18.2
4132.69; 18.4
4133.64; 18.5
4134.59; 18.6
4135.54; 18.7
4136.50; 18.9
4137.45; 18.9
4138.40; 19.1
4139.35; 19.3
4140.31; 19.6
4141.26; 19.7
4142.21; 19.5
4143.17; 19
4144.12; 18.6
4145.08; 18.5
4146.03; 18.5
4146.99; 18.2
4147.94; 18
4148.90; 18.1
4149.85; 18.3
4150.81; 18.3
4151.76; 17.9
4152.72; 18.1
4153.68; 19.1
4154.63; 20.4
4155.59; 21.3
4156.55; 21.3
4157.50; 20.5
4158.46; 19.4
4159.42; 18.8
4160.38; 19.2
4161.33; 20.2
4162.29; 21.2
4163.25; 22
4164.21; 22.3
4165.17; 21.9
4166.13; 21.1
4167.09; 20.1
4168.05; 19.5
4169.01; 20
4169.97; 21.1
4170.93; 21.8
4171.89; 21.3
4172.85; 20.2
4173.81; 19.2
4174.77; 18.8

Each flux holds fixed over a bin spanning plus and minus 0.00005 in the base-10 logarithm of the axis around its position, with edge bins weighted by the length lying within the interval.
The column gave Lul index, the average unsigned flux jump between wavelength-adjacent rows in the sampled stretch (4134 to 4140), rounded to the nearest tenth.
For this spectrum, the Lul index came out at 0.1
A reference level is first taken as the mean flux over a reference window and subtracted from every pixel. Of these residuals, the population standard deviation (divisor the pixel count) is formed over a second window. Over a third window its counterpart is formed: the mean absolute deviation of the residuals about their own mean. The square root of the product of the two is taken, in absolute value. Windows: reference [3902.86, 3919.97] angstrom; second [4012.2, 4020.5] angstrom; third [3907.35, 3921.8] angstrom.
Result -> 0.87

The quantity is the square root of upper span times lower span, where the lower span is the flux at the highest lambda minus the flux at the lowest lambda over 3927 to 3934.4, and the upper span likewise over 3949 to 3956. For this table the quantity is 3.2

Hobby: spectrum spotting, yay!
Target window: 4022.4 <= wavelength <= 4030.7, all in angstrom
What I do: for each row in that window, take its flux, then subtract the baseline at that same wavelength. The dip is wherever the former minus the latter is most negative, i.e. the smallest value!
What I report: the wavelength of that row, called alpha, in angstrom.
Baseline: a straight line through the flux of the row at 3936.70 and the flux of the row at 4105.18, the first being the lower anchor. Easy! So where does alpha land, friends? 4023.77 angstrom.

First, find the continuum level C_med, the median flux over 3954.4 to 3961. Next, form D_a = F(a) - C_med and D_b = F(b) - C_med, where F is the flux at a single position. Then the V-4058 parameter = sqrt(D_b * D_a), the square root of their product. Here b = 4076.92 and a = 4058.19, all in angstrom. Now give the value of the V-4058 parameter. 1.69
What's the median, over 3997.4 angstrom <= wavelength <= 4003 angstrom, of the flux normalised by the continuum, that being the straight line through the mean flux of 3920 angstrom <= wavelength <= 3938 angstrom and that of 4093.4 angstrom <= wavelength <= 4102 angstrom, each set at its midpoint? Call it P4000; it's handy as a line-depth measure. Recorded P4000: 1.16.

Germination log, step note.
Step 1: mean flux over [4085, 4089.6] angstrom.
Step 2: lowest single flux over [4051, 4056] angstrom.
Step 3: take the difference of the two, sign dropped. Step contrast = 1.0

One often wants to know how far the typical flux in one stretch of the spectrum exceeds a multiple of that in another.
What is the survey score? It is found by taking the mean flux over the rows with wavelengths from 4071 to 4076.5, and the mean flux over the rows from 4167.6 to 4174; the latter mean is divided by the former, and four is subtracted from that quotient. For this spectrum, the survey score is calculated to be -2.89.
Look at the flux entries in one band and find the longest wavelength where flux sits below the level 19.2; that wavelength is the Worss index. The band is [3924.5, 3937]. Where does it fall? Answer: 3936.70 angstrom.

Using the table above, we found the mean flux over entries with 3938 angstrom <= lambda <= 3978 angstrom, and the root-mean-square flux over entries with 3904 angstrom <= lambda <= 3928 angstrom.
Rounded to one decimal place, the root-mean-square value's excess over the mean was 1.0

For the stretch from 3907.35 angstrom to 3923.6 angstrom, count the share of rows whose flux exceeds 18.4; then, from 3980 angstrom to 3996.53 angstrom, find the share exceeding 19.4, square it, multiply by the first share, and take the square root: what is 0.21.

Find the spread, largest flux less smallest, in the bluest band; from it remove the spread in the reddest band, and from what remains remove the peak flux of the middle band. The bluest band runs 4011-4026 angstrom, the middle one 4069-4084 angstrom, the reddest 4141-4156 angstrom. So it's -19.5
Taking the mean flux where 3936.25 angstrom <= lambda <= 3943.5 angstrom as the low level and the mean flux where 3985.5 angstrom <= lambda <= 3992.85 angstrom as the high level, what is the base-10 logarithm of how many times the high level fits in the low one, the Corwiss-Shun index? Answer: -0.008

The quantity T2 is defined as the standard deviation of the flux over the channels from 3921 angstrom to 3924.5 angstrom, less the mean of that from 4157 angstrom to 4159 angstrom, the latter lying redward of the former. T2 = -19.4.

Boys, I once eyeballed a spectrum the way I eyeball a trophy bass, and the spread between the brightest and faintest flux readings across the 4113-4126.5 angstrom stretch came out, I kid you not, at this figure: 2.6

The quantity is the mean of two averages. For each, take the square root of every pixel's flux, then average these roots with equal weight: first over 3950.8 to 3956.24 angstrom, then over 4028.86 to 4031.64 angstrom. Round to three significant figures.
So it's 4.31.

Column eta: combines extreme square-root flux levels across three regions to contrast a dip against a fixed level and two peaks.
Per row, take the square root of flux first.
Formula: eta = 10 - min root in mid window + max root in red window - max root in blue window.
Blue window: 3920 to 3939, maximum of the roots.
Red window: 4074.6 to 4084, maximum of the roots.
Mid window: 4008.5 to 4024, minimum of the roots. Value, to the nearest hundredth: 5.58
